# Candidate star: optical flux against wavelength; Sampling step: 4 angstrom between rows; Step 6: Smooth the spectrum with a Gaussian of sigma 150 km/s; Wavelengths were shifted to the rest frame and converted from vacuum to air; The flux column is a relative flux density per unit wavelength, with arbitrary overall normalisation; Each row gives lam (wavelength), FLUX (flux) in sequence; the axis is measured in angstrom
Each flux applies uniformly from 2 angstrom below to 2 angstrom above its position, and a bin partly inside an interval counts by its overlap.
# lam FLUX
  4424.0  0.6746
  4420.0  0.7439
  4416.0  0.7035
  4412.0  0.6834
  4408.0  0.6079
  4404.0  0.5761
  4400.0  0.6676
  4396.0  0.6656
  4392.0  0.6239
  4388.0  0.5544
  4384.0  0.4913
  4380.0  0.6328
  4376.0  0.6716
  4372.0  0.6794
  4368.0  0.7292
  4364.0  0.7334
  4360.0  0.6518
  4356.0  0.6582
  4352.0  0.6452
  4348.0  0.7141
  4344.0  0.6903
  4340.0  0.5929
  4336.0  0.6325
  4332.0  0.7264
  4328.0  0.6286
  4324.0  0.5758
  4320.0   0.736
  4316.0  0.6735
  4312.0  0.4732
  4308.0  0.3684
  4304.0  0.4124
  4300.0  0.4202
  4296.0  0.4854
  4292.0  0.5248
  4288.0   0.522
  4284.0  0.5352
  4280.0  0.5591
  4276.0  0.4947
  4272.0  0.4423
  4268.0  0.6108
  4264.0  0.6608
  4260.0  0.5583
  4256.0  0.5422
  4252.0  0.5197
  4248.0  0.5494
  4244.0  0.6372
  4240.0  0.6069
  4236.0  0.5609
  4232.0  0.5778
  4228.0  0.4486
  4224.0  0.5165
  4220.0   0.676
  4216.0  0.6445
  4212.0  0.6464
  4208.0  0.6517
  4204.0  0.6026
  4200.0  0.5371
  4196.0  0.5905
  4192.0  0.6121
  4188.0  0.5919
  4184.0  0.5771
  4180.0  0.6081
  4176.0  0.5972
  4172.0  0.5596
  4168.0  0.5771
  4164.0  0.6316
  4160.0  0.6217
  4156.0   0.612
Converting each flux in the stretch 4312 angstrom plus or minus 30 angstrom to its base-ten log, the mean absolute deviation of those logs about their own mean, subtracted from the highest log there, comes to -0.206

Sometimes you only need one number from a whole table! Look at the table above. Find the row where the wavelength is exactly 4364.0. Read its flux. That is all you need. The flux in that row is 0.7334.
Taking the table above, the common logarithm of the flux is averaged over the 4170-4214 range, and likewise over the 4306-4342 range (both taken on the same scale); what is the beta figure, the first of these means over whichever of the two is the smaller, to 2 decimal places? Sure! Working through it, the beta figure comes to 0.97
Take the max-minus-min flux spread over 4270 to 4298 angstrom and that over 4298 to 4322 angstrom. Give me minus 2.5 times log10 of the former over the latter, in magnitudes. 1.2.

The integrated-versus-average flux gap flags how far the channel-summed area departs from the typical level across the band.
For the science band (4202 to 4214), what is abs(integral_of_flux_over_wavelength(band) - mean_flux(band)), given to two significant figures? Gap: 7.0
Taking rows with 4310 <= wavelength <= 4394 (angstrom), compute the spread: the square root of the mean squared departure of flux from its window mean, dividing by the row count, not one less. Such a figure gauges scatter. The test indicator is 0.072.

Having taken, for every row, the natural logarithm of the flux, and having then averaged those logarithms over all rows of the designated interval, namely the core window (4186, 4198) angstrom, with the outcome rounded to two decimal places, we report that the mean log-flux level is -0.51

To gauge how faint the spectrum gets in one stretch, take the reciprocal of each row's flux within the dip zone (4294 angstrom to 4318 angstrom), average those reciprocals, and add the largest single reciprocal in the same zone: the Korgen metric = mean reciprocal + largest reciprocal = 4.9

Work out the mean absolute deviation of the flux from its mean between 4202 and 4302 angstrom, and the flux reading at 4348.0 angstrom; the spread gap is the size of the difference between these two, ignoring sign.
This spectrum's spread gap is 0.657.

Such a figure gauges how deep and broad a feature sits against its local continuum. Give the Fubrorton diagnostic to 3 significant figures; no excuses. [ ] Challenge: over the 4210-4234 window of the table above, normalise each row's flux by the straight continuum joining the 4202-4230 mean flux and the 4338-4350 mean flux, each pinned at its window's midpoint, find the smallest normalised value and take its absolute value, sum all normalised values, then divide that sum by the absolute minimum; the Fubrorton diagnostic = 7.87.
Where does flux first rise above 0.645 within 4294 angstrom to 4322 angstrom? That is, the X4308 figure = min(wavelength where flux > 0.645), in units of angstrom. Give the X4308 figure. 4316.0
